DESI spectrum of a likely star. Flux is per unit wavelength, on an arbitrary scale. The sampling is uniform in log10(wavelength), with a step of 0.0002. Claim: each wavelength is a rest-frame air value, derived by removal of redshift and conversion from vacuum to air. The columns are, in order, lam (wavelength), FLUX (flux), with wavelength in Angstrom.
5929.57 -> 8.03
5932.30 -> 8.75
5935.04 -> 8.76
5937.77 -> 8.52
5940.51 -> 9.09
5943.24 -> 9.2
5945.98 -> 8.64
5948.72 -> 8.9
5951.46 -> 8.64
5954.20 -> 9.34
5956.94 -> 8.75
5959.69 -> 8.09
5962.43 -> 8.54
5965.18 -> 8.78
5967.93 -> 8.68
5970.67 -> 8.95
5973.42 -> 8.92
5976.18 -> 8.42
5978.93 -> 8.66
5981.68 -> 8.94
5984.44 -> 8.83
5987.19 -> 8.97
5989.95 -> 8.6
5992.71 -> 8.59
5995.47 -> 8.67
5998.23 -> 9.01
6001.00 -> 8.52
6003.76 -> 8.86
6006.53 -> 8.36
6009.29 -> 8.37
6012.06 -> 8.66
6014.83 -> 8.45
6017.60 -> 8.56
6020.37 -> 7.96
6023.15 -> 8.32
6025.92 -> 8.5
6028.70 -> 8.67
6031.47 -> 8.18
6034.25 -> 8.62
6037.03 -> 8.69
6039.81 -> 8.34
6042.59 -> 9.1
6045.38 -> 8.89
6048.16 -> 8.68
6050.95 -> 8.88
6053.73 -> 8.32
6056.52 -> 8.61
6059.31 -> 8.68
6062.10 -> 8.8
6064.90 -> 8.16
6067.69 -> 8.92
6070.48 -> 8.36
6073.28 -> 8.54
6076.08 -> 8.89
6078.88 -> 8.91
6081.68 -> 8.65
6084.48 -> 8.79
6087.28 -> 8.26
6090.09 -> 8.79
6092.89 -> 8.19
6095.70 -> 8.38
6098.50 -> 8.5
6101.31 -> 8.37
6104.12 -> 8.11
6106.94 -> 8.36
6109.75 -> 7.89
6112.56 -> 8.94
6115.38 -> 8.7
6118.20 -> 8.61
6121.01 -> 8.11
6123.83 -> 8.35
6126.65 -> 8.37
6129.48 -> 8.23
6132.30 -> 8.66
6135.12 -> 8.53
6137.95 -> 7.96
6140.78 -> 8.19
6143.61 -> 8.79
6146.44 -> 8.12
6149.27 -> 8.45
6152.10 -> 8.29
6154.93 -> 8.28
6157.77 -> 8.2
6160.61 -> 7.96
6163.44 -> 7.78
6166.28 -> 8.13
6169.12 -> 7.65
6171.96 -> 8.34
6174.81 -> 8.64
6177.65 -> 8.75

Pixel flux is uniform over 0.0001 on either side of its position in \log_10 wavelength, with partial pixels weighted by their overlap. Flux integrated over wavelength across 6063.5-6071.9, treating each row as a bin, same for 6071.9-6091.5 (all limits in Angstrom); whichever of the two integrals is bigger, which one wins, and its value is 170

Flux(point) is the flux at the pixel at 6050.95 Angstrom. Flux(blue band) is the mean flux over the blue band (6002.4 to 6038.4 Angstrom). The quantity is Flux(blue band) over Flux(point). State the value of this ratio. 0.95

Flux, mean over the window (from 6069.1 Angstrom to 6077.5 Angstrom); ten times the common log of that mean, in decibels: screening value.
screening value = 9.34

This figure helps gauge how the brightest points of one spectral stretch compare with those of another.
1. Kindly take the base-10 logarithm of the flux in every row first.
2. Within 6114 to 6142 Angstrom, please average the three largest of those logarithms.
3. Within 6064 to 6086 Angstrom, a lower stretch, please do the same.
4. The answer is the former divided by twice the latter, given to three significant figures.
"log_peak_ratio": 0.493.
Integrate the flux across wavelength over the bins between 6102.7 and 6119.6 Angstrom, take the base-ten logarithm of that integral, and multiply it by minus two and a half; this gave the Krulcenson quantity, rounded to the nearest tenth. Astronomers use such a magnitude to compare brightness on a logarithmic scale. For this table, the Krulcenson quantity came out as -5.4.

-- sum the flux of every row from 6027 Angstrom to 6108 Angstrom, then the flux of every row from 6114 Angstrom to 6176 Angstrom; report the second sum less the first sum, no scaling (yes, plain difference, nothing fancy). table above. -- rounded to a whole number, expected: -66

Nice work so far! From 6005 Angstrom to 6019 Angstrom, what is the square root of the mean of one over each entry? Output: 0.343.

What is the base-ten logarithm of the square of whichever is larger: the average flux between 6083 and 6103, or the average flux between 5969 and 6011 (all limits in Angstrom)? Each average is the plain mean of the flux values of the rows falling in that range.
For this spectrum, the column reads 1.880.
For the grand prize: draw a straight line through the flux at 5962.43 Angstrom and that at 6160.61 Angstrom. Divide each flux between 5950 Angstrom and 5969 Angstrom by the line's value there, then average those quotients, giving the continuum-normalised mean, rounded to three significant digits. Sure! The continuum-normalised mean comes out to 1.02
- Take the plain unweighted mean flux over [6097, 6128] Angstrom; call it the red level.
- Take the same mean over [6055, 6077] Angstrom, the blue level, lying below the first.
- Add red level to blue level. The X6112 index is 17.0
